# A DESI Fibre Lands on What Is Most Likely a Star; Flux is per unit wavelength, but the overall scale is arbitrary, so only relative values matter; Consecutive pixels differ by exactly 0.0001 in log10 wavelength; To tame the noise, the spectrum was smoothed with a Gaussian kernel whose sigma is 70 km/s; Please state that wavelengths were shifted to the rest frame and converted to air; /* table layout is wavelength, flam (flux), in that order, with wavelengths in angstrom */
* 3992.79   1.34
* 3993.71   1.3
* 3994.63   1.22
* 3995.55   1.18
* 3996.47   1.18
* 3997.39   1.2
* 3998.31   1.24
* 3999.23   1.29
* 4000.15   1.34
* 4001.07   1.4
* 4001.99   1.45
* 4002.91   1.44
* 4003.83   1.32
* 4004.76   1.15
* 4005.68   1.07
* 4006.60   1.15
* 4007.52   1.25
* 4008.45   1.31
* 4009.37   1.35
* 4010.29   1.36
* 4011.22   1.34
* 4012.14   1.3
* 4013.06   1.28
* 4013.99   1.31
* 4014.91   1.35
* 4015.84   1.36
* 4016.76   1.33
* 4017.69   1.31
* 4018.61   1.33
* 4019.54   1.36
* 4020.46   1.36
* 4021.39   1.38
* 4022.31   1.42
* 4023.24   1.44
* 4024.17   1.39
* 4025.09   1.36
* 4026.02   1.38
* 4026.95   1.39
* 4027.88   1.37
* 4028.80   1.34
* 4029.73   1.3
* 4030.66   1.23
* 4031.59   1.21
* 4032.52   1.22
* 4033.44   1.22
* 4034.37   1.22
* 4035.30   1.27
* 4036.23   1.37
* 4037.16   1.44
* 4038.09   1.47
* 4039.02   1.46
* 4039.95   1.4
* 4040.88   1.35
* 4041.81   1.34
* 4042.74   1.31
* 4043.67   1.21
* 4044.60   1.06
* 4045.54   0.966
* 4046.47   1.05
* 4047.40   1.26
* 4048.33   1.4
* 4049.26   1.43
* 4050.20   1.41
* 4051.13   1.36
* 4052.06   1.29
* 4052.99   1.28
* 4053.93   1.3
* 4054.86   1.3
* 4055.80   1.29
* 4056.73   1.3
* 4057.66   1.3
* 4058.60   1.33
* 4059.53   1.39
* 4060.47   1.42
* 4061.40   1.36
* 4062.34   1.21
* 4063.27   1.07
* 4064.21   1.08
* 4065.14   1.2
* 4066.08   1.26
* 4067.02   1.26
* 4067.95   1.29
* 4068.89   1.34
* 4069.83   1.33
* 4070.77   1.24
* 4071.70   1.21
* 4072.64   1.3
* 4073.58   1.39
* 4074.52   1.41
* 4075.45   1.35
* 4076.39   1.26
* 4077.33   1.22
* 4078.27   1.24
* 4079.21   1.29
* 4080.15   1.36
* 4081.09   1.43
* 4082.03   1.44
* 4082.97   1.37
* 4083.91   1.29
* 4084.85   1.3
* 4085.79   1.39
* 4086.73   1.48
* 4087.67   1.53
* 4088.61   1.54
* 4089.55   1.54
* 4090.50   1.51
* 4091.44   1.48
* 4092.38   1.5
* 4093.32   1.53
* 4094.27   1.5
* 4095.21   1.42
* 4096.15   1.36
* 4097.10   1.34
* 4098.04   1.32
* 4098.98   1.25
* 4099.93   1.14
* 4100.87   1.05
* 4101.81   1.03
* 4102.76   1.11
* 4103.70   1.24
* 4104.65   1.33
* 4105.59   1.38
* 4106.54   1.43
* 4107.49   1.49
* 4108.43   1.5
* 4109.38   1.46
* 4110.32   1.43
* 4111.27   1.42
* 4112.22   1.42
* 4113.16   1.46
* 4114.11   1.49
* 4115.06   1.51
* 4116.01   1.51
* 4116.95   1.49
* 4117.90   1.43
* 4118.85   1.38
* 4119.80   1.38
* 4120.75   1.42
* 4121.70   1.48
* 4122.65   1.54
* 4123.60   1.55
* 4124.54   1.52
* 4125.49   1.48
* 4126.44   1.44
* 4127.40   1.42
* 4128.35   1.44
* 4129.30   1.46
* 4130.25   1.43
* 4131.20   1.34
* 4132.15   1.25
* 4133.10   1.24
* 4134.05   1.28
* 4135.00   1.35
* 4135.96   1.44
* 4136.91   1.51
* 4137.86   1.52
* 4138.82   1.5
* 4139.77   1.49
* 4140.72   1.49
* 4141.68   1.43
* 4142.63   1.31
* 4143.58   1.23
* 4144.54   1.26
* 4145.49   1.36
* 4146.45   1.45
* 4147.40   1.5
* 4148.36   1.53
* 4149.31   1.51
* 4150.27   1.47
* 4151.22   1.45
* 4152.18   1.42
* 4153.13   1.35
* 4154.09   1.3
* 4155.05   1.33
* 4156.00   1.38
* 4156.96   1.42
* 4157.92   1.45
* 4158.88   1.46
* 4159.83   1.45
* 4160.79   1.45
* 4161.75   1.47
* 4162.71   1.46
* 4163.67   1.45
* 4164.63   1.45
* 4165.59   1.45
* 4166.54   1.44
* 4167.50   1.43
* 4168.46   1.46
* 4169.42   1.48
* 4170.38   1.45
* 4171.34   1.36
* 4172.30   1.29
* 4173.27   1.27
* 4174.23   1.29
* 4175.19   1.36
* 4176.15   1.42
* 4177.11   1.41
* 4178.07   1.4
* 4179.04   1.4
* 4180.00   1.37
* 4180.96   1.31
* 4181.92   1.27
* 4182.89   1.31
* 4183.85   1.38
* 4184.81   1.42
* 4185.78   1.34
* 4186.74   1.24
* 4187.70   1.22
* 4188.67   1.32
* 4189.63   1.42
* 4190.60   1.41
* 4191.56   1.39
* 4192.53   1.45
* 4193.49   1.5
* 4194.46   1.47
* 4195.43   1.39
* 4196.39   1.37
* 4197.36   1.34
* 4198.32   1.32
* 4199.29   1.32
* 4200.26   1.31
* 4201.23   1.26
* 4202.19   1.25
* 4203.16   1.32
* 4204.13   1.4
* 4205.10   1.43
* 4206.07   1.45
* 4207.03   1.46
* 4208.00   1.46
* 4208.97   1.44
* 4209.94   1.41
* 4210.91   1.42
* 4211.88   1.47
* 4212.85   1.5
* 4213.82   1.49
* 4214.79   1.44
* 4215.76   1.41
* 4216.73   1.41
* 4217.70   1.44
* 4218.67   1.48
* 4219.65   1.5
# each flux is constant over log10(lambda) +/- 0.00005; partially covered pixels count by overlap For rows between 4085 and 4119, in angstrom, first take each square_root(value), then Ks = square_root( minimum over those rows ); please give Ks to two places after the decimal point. 1.01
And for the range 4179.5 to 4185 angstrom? 1.06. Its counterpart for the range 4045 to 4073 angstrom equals 0.99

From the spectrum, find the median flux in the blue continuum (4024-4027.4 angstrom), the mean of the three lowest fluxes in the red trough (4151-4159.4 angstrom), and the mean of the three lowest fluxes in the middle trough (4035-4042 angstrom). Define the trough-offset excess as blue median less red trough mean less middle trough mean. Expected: -1.26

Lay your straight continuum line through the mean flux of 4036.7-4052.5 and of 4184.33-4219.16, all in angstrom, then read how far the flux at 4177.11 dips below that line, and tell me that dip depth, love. -0.03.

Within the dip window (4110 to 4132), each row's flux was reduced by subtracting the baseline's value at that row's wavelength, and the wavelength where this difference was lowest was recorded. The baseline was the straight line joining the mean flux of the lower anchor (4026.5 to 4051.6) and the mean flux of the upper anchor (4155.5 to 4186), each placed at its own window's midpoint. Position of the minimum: 4131.20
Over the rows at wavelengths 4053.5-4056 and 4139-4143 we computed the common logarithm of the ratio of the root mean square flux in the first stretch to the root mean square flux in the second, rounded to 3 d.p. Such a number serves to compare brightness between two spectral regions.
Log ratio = -0.043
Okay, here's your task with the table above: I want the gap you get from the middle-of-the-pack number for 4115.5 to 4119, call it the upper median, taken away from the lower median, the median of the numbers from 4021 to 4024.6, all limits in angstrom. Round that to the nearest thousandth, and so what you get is -0.055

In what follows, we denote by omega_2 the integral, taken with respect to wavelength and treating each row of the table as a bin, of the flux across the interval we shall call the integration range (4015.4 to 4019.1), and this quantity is 4.9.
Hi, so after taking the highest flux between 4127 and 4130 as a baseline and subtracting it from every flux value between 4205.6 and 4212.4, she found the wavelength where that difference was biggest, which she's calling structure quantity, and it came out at 4211.88 angstrom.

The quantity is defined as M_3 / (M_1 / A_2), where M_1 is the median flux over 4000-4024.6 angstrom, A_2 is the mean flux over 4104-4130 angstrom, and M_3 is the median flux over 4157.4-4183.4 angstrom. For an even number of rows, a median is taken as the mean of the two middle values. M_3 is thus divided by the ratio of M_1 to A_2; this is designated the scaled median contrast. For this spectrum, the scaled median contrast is 1.55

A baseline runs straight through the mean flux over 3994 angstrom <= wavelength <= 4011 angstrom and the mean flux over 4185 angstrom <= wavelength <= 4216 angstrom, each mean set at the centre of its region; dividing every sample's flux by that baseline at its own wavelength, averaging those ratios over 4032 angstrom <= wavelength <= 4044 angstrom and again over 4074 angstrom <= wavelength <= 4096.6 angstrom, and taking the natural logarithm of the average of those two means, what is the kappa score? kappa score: 0.045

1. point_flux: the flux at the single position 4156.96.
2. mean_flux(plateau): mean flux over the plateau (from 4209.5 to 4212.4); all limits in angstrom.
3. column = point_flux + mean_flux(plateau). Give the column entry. 2.85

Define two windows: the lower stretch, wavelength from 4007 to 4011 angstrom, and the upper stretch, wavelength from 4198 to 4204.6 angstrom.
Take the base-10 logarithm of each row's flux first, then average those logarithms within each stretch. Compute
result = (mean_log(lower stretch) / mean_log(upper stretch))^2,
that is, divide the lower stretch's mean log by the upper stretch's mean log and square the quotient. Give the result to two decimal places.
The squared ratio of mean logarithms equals 1.03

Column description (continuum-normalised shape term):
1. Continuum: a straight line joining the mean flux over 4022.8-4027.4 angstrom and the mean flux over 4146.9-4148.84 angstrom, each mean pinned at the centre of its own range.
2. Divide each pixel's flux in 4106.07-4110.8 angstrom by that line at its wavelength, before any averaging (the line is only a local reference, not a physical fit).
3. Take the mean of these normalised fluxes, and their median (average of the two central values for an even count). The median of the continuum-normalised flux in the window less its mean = -0.002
